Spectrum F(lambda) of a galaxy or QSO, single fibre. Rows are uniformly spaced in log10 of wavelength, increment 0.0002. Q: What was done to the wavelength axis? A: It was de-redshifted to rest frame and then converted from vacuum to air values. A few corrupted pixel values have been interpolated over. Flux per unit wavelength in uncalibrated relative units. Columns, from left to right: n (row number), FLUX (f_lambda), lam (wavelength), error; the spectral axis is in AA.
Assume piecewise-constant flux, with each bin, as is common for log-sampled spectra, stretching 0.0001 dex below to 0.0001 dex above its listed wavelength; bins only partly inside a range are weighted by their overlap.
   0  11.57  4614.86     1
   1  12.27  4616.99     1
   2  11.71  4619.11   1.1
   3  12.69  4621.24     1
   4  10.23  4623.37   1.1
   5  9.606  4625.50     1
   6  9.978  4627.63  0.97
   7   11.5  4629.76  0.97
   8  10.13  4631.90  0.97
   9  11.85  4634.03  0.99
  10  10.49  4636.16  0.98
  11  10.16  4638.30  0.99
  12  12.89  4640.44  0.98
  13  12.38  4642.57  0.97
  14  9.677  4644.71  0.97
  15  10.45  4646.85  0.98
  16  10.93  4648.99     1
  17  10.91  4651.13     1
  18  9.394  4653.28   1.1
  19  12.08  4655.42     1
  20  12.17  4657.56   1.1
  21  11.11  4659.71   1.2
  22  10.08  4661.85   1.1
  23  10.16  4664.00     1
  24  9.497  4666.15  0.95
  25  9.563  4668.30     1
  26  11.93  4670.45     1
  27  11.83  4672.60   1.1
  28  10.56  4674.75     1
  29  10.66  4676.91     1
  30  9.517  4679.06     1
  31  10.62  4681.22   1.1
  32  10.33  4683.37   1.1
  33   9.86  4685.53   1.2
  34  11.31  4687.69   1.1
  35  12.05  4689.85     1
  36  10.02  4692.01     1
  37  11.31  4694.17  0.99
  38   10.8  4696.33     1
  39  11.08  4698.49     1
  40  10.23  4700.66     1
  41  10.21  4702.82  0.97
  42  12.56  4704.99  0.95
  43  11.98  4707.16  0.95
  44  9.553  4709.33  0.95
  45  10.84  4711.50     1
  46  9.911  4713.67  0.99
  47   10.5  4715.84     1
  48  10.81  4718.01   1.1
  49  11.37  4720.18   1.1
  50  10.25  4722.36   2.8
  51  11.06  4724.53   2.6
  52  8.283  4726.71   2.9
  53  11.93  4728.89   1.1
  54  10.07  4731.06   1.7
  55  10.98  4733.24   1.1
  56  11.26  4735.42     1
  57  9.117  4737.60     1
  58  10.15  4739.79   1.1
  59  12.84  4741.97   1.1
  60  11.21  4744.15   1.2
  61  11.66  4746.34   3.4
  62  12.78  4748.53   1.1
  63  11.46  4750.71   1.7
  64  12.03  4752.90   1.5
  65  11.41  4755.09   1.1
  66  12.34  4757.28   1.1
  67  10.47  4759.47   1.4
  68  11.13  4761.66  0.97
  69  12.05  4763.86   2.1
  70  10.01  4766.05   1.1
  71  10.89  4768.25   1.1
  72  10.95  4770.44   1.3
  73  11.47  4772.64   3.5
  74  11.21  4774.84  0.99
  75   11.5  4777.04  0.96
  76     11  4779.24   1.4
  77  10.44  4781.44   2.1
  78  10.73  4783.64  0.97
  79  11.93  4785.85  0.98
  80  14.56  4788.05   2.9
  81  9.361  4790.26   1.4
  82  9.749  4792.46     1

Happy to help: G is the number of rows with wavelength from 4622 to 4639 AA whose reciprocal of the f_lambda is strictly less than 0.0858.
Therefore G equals 1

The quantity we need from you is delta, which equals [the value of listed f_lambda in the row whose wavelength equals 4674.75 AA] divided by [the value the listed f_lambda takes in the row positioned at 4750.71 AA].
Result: 0.92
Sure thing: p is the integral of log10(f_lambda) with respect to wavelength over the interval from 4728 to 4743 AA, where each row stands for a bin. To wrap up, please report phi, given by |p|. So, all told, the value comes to 16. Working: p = 16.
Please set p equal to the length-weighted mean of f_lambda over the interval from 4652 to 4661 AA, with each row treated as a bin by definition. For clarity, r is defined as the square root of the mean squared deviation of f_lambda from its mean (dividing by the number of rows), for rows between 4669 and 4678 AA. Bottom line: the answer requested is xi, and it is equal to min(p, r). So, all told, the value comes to 0.64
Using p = 11.2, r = 0.64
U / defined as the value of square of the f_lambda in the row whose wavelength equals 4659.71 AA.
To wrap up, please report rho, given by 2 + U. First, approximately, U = 123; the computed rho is 125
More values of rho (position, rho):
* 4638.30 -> 105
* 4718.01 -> 119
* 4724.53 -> 124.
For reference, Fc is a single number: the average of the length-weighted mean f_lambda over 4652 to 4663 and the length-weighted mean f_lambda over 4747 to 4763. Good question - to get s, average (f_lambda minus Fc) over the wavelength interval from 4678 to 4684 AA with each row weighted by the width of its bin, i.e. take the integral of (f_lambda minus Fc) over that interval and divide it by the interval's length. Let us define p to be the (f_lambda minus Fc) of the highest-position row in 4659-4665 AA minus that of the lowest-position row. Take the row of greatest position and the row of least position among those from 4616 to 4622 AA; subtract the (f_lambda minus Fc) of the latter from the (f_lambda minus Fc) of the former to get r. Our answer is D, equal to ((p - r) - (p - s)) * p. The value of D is 1.5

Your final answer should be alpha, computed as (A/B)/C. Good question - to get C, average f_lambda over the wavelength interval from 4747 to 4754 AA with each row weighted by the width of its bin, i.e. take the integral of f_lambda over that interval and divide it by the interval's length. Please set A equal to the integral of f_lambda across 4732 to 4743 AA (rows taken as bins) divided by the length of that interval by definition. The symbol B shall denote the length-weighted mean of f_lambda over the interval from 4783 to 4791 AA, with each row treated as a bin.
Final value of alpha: 0.076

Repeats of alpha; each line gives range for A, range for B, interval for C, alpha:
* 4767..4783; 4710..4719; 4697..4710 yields 0.096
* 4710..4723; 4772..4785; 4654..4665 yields 0.086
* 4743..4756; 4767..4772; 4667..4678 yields 0.099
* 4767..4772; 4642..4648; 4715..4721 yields 0.094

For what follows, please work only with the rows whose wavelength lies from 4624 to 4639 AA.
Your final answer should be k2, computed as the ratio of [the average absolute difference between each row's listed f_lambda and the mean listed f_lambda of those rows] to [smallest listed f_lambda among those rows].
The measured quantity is 0.07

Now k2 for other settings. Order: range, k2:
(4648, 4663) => 0.08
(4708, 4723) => 0.05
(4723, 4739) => 0.13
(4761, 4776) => 0.04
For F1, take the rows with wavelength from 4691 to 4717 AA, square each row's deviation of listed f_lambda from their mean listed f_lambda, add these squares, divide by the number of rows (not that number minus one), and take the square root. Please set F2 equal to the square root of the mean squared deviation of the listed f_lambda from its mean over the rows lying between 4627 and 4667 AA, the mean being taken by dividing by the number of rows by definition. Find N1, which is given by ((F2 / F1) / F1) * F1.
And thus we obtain 1.21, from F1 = 0.84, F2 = 1.0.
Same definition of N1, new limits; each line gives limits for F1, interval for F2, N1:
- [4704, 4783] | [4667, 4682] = 0.90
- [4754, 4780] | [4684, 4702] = 1.17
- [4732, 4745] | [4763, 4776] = 0.55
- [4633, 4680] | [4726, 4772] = 1.07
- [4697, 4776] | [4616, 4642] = 1.12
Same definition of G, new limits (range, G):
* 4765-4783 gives 0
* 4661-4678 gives 2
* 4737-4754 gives 4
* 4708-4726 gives 0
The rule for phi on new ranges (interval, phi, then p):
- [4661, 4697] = 37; 37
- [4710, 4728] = 18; 18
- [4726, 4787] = 64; 64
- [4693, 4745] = 54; 54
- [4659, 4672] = 13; 13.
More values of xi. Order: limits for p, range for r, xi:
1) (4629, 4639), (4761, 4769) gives 0.73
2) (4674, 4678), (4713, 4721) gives 0.53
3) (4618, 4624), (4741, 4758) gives 0.59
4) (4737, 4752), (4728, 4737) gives 0.67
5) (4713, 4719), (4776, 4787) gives 0.53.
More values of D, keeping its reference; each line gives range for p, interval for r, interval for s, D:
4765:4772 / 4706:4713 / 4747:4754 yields 1.8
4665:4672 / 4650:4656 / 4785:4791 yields -0.9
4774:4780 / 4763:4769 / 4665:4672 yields -0.1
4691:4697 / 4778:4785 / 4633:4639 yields -0.1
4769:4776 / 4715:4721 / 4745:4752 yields -0.1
